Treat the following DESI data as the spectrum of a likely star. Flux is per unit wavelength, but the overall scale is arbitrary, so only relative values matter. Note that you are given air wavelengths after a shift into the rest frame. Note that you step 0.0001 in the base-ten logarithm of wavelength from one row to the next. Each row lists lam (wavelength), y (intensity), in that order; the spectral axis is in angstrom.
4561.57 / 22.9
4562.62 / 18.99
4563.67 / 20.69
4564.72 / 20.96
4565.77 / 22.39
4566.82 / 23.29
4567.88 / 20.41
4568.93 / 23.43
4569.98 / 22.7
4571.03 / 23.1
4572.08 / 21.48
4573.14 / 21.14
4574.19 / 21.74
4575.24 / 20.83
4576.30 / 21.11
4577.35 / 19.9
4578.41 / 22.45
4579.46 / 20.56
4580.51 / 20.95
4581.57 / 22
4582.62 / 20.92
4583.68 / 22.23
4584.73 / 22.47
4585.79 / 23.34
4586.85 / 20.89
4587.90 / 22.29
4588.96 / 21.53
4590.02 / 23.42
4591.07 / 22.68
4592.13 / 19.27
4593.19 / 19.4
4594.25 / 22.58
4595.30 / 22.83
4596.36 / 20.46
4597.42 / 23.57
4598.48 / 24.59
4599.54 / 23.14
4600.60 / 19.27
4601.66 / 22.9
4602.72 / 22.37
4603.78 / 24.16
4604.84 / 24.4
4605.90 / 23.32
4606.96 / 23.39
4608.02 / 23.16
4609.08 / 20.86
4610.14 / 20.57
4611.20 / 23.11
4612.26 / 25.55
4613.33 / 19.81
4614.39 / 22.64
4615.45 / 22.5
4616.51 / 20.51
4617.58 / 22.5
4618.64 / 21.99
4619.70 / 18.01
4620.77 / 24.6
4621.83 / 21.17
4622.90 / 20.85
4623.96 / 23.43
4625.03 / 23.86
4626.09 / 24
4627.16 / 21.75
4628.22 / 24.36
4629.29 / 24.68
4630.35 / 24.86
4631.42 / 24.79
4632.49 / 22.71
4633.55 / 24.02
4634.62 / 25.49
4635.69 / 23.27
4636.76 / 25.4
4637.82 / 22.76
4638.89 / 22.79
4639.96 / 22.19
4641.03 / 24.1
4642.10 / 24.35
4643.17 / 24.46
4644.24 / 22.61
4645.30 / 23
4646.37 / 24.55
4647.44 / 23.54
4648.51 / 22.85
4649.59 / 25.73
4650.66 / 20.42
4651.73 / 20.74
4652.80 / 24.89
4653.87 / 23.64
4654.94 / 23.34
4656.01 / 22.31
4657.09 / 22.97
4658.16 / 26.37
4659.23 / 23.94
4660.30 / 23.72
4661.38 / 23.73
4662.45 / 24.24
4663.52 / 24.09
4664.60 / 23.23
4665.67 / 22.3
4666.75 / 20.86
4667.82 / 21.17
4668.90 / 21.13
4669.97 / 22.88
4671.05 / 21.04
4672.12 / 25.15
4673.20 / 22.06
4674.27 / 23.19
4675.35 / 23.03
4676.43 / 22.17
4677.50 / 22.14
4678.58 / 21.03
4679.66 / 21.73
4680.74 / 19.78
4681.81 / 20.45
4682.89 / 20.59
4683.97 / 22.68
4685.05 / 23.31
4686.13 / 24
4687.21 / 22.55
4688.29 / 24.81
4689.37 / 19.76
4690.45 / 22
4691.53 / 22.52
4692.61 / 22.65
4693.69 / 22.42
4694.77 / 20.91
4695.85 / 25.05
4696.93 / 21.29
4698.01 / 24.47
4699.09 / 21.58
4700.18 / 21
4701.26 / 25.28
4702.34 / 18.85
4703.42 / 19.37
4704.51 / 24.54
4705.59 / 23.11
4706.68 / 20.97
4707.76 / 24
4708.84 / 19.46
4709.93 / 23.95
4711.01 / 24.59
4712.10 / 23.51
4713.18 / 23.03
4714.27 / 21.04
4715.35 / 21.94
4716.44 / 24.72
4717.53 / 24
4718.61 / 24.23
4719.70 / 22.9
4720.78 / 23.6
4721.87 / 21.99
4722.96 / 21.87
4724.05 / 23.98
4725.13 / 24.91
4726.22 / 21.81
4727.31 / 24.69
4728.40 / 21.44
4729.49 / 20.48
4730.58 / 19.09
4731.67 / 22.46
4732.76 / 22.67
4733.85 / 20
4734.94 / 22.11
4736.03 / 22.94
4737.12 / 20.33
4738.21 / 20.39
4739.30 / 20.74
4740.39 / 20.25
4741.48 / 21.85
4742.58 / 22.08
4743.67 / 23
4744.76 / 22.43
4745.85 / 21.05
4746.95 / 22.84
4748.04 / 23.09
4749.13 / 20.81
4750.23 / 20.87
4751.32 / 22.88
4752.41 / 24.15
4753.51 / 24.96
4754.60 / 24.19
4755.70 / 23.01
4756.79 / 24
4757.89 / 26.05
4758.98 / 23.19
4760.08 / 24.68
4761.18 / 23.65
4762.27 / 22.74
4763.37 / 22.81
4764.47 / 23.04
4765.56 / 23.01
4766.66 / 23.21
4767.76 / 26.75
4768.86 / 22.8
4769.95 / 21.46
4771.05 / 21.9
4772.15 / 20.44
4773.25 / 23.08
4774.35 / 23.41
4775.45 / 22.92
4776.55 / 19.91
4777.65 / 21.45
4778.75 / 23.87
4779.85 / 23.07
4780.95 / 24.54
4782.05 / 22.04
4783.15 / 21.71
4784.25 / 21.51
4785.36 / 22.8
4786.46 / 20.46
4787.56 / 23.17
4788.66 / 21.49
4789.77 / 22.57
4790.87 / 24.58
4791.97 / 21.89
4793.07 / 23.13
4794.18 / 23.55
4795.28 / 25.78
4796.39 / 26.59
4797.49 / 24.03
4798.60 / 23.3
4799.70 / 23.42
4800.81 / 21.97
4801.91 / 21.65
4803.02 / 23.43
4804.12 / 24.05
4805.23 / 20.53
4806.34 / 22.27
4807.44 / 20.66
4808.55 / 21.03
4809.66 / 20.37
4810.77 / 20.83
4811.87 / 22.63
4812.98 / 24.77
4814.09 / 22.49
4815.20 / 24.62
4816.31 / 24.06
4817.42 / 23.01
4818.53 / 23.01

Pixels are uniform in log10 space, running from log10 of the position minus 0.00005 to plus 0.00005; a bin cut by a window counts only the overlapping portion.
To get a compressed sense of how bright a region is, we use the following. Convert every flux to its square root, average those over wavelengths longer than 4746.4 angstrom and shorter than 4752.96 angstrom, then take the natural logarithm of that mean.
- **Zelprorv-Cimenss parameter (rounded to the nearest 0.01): 1.56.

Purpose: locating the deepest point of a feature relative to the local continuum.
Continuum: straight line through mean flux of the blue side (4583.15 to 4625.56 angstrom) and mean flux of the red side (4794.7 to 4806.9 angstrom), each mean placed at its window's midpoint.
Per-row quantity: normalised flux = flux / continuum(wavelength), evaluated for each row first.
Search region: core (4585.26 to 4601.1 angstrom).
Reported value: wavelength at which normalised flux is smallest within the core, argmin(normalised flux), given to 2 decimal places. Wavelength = 4600.60 angstrom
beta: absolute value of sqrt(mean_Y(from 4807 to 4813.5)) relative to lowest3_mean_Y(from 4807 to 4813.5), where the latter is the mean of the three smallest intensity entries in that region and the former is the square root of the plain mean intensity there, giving 0.226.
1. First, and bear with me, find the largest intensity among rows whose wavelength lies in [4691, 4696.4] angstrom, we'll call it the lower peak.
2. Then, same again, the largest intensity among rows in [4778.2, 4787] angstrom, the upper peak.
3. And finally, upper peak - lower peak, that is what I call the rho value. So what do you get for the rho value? -0.51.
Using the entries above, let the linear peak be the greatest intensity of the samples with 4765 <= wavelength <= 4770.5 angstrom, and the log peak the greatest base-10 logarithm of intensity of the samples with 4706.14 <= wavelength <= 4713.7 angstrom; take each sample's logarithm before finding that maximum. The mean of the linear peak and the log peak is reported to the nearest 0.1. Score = 14.1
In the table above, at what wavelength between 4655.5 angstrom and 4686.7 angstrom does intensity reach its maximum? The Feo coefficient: 4658.16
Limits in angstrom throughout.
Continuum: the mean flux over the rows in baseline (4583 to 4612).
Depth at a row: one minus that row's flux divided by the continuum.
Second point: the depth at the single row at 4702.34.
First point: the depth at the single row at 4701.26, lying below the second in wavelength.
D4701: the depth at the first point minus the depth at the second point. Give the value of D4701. -0.29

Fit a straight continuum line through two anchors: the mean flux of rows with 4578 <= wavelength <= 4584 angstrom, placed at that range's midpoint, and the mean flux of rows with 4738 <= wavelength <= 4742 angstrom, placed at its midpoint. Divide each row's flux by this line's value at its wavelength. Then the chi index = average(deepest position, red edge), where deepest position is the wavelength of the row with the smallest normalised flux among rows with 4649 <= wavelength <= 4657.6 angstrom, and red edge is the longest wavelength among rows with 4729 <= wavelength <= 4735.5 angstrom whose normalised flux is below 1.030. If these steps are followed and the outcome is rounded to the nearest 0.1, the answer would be 4692.3 angstrom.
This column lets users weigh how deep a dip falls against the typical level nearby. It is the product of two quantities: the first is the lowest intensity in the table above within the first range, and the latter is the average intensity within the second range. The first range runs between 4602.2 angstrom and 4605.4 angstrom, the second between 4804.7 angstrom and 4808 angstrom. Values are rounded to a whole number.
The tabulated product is 473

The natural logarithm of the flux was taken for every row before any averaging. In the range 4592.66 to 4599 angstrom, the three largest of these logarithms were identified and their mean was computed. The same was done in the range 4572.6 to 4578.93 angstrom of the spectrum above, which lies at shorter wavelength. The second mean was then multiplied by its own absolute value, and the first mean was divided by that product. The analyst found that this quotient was 0.333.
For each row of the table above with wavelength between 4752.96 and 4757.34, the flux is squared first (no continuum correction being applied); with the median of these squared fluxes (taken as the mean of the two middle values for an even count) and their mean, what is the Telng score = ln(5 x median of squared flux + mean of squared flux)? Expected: 8.155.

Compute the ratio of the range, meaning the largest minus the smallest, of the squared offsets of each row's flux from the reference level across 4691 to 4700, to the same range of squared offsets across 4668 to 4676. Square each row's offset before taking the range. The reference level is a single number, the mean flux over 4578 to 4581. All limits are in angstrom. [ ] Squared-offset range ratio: 1.0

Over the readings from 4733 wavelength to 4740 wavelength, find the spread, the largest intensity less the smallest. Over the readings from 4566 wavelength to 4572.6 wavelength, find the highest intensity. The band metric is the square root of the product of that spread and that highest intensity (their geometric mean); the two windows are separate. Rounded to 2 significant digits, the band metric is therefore 8.3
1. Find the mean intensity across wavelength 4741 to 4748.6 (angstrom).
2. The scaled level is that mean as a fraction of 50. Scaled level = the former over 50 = 0.447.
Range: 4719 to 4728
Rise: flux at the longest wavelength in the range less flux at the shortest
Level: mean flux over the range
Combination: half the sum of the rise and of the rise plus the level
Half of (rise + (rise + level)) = 13.4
